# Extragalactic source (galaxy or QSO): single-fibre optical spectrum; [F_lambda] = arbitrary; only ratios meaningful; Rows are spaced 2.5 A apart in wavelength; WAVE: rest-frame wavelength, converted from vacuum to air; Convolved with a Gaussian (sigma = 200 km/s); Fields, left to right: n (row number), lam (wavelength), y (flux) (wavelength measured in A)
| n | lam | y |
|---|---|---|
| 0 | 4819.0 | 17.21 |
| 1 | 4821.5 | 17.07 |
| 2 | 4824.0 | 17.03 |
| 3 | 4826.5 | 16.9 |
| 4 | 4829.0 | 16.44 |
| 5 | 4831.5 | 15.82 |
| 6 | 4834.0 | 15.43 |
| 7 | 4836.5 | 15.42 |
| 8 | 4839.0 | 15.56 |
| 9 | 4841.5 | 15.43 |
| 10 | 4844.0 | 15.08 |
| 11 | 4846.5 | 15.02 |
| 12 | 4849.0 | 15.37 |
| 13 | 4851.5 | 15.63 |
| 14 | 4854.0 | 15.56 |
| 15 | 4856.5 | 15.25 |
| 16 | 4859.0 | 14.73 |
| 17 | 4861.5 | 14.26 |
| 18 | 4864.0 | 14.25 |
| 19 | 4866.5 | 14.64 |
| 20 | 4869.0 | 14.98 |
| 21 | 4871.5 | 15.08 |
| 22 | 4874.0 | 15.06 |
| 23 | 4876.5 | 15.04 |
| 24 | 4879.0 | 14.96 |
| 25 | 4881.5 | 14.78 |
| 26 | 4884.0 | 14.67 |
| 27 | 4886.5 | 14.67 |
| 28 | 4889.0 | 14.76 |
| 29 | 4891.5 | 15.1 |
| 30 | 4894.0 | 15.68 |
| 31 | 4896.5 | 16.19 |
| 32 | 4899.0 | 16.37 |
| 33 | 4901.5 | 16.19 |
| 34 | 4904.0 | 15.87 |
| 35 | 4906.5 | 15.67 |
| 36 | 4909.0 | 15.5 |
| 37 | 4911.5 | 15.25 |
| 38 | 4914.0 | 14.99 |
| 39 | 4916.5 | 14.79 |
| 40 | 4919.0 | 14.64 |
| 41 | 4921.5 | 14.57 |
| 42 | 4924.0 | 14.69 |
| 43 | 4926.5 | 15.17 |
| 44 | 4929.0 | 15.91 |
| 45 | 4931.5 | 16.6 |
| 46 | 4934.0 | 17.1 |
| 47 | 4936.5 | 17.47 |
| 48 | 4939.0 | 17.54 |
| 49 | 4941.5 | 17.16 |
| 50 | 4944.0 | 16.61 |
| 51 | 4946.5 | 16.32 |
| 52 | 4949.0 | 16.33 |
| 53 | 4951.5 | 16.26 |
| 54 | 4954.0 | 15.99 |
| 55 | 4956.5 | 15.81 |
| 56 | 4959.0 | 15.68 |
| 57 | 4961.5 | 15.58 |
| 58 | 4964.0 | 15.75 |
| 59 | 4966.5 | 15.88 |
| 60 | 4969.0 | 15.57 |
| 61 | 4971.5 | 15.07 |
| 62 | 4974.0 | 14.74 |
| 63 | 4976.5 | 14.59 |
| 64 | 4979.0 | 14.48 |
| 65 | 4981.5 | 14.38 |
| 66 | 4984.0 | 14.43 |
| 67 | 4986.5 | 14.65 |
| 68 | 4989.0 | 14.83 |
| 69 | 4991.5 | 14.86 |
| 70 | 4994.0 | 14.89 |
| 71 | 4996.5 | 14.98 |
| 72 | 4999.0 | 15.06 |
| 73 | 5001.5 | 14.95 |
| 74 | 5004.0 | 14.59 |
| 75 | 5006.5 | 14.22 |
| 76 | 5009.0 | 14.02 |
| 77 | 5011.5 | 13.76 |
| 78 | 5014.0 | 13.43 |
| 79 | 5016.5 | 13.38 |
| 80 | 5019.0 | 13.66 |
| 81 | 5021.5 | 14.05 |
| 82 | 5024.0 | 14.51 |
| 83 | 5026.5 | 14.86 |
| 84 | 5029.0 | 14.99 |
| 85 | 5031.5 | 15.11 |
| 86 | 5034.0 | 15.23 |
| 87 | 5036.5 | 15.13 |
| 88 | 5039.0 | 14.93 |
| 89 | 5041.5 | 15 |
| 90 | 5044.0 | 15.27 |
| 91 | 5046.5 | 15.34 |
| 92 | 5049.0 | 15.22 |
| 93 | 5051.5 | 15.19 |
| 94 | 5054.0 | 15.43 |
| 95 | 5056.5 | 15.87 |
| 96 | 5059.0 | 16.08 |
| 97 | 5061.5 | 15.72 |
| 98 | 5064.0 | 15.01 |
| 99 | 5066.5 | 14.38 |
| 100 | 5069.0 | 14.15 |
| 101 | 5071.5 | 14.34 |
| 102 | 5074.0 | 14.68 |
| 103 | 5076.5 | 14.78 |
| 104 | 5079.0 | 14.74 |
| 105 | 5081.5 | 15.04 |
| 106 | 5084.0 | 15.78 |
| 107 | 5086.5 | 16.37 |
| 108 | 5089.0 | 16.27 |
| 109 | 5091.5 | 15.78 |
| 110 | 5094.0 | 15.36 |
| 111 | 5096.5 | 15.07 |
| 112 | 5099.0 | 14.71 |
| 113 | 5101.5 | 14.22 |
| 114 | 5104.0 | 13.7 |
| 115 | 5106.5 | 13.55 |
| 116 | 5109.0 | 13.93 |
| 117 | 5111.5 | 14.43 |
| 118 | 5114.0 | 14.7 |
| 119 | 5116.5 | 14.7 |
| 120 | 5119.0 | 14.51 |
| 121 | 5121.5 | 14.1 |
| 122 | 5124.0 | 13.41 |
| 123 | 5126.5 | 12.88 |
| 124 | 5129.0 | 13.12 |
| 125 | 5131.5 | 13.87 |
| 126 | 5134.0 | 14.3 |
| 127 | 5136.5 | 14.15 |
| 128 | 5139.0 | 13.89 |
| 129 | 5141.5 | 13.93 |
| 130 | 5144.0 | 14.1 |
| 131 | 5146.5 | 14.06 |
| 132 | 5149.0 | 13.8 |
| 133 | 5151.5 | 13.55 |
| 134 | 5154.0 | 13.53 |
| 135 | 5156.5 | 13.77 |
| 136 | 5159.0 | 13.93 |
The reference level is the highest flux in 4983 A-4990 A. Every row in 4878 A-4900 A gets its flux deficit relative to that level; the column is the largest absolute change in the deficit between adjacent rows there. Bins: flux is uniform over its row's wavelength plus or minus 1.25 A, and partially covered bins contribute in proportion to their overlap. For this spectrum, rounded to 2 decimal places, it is 0.58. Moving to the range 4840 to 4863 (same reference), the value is 0.52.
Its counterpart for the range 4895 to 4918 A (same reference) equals 0.32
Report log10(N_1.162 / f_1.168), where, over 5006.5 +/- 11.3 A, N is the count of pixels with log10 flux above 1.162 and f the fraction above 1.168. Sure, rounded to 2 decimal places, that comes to 1.08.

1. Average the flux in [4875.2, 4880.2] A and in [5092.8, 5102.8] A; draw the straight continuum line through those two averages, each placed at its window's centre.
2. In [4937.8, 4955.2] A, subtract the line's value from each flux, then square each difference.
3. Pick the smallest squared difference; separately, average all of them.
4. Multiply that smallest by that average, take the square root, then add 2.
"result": 3.81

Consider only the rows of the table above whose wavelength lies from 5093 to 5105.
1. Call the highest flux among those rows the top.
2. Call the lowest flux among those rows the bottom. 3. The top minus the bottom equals 1.66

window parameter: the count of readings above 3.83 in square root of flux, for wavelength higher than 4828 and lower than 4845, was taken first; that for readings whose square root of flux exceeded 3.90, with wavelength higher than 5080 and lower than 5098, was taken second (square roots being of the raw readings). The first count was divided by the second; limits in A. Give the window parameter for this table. 1.4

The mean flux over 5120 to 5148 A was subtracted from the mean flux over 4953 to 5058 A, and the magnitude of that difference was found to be 1.1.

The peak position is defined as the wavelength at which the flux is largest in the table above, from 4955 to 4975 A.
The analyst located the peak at 4966.5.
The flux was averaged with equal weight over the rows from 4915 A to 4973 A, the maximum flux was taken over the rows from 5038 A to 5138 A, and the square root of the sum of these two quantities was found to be 5.68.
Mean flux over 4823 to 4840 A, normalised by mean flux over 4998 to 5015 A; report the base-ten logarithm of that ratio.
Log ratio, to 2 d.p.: 0.05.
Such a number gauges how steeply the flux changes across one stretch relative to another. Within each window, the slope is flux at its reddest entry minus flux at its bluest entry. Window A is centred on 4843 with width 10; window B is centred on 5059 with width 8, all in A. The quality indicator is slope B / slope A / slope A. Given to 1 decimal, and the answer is -0.5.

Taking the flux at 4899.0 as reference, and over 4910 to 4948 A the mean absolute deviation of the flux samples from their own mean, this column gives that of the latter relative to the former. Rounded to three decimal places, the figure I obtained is 0.060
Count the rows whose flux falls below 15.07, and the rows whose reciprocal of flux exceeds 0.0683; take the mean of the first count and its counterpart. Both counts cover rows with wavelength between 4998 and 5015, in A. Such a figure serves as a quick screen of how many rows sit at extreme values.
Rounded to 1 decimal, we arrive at 6.0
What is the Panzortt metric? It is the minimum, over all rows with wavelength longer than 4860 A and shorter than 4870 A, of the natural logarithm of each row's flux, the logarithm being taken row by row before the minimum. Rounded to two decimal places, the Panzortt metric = 2.66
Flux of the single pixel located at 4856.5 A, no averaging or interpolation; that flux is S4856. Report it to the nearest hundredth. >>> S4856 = 15.25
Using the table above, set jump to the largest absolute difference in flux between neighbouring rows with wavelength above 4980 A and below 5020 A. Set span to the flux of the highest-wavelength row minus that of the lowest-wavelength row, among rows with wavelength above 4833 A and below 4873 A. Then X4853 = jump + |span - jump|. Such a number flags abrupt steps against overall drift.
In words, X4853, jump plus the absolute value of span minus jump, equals 1.09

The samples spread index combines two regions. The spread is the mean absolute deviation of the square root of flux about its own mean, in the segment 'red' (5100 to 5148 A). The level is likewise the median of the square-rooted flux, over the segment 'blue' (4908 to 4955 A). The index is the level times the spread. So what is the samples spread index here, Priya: 0.198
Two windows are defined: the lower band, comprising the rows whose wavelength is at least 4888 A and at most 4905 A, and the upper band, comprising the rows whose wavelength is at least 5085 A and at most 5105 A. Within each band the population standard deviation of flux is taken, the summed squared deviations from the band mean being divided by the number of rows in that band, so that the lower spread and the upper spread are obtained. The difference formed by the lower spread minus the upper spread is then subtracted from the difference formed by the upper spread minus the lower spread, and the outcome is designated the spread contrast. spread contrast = 0.7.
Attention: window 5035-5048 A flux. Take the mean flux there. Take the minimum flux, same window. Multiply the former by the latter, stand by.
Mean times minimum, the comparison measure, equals 226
